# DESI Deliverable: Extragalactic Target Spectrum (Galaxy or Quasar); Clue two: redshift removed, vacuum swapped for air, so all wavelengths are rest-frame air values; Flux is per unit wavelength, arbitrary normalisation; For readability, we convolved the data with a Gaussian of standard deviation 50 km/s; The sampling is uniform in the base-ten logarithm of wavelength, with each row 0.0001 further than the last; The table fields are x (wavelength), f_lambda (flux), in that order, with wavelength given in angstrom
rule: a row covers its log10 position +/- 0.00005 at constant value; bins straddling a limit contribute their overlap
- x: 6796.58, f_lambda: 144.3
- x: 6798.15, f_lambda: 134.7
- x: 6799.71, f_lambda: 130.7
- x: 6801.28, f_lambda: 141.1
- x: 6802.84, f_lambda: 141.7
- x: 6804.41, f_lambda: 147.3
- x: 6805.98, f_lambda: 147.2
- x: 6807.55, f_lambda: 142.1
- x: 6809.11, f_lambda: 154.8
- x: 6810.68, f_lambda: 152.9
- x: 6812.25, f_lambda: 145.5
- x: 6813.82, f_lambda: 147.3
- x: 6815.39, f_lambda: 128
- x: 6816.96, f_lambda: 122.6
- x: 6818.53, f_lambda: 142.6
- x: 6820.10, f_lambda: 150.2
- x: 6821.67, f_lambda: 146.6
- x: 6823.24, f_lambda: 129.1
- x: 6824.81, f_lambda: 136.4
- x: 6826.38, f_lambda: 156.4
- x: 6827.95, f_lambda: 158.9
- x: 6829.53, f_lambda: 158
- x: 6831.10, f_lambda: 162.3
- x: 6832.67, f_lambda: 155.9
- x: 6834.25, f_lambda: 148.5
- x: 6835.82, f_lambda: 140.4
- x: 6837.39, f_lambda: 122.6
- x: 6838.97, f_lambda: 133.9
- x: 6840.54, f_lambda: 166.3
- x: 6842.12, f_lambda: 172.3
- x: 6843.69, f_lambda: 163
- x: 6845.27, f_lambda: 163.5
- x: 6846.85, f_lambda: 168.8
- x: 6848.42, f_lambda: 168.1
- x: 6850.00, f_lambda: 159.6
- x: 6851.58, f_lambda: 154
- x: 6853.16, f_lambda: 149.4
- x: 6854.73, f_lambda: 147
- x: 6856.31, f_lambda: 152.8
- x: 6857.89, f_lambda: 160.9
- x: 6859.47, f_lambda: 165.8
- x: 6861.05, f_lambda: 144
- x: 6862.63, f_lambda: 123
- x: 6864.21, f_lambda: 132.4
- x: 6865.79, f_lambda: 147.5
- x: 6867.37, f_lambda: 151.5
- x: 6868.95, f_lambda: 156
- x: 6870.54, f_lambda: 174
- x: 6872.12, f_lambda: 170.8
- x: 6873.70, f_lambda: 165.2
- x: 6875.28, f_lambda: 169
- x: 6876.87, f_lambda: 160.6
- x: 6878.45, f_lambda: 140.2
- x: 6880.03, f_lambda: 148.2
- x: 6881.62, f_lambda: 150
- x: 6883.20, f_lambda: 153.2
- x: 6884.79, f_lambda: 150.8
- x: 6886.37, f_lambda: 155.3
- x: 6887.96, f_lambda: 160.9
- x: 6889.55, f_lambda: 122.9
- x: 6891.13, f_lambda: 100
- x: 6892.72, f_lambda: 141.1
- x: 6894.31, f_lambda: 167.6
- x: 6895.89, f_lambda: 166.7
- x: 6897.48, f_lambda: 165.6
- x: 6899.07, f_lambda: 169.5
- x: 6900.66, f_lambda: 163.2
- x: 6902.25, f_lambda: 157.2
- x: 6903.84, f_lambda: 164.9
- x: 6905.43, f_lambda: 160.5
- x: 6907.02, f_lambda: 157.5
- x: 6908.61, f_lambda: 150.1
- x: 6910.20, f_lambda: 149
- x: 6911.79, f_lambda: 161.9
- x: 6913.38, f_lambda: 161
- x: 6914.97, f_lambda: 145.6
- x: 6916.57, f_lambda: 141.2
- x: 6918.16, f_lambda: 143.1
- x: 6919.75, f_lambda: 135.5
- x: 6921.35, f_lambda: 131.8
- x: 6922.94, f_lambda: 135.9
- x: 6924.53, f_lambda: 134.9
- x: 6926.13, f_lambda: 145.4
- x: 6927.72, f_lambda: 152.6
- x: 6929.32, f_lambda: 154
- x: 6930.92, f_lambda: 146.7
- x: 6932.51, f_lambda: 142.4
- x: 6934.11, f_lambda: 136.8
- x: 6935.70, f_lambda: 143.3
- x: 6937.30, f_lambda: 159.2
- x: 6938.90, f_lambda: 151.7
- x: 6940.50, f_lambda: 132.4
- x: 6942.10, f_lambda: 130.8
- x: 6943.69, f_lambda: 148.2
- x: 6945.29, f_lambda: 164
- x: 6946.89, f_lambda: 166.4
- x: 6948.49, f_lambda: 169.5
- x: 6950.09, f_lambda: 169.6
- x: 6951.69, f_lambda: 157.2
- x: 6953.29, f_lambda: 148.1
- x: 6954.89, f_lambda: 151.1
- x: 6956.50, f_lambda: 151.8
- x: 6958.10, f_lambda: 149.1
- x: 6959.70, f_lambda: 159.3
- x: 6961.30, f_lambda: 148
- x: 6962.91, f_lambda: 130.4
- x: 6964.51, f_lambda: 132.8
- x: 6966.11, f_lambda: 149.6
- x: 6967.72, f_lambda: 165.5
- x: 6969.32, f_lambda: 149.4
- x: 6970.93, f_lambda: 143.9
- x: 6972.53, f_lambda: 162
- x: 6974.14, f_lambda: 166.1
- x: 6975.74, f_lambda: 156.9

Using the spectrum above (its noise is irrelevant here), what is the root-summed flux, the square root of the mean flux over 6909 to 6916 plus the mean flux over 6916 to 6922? 17.1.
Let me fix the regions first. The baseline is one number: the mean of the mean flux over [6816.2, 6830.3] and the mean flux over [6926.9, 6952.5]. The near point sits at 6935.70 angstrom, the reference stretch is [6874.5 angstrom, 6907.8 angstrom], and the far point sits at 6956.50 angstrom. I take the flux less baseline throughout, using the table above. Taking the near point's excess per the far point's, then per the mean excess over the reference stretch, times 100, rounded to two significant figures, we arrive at -23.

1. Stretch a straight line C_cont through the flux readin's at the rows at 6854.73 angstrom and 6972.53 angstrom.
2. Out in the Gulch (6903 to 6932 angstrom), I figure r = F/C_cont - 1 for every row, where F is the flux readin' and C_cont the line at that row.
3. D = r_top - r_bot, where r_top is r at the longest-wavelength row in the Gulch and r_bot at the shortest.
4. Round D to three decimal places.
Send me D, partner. -0.140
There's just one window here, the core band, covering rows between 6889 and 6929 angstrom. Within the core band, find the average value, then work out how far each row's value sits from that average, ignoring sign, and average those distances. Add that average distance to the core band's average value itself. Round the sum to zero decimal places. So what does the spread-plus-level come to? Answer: 162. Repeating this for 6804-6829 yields 152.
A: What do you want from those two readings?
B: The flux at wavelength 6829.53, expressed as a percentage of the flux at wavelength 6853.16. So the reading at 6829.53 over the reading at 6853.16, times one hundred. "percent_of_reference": 106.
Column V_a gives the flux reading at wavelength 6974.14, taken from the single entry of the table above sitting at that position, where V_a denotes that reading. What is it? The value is 166.1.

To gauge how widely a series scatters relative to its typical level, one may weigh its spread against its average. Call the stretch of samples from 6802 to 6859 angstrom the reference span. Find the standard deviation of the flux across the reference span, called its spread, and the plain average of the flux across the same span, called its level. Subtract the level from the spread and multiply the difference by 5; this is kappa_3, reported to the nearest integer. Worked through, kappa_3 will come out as -687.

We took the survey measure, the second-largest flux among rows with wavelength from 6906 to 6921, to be 161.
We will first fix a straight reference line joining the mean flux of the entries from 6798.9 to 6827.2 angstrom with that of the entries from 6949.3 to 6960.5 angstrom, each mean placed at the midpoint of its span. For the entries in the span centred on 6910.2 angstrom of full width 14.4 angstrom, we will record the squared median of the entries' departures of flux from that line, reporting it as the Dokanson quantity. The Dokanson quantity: 44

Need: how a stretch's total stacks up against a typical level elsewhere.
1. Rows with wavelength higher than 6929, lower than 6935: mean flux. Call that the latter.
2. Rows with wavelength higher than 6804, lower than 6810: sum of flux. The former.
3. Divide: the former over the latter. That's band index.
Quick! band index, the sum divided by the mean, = 4.1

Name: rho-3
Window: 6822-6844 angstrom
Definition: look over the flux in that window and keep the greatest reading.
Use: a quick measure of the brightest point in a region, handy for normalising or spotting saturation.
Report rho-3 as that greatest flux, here 172.3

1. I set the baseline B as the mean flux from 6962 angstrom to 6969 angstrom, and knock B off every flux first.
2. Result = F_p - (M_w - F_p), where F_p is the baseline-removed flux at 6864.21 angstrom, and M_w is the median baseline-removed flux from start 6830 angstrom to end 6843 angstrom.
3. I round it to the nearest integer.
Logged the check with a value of -32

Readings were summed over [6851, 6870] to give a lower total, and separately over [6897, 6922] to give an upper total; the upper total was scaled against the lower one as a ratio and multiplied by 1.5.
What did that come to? 2.1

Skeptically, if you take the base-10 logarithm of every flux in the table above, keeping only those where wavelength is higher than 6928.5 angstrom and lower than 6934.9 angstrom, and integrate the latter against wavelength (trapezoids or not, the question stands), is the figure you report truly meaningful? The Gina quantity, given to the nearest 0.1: 13.8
